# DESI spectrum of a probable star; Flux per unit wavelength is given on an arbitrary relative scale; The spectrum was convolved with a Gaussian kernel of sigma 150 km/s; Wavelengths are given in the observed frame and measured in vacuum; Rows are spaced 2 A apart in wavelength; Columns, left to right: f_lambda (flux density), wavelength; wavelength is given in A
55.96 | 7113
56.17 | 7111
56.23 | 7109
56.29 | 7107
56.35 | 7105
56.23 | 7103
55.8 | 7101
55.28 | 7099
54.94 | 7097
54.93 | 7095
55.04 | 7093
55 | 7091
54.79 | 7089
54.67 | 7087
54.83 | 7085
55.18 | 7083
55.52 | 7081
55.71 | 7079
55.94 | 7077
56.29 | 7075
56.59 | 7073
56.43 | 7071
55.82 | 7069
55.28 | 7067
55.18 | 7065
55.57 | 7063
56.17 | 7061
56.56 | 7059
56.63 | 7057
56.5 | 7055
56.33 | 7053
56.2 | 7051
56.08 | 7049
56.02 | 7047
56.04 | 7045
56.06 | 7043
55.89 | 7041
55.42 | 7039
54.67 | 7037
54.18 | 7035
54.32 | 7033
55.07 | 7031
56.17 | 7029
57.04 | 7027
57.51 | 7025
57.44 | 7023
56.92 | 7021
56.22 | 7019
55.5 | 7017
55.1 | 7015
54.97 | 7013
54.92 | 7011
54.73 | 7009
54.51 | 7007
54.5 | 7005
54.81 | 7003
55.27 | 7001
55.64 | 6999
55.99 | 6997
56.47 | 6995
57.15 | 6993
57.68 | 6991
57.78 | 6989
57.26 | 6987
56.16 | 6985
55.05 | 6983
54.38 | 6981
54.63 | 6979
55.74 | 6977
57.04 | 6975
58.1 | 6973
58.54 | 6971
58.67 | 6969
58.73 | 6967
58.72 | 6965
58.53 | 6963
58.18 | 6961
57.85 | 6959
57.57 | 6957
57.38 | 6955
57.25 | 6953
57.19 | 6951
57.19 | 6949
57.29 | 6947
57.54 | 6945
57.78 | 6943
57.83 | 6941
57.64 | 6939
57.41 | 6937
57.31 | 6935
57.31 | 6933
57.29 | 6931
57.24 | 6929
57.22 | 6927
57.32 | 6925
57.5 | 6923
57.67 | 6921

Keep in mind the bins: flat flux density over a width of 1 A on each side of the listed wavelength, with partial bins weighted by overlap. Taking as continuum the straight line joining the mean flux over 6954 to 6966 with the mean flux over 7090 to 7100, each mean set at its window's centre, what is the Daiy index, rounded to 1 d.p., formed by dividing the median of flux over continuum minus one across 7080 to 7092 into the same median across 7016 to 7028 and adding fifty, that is 48.6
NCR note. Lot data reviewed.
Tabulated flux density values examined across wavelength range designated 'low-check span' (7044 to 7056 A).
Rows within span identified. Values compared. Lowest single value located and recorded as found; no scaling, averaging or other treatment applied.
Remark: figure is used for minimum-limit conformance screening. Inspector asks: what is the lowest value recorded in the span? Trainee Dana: 56.02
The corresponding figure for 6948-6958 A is 57.19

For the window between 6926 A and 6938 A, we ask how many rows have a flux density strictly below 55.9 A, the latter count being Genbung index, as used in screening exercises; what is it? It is 0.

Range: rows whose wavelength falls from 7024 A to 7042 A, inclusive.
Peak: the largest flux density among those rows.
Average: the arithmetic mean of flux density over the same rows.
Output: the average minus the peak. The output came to -1.9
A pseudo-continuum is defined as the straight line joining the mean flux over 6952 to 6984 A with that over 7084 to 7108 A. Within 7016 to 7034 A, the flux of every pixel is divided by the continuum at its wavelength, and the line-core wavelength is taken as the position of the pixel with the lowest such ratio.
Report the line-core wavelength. 7033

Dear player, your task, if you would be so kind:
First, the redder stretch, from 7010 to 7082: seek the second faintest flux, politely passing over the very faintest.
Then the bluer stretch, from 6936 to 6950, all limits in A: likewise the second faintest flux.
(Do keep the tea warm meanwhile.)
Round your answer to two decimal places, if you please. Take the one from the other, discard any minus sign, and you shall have 2.97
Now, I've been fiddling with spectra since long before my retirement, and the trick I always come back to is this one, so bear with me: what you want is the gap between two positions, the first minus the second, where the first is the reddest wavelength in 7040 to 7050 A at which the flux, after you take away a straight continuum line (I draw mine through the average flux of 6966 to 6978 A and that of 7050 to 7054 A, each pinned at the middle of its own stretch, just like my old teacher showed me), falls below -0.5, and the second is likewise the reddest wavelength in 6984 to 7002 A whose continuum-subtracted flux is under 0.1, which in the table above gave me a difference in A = 40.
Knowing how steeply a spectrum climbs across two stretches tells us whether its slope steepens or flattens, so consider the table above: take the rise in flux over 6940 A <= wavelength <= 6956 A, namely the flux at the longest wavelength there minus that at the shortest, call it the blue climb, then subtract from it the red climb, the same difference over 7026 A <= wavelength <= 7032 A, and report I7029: 1.5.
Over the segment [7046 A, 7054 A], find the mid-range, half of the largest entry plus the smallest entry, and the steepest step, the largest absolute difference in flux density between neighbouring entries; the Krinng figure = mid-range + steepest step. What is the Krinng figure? 56.3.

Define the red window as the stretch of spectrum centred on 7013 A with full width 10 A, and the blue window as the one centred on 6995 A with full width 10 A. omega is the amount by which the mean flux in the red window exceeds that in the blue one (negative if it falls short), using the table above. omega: -1.5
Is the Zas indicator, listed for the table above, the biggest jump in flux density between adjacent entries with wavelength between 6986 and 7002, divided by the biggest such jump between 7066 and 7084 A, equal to 1.1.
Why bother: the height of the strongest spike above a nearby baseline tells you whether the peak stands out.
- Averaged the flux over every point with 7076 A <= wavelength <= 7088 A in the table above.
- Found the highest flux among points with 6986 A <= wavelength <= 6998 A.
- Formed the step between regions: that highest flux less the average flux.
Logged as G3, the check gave 2.5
